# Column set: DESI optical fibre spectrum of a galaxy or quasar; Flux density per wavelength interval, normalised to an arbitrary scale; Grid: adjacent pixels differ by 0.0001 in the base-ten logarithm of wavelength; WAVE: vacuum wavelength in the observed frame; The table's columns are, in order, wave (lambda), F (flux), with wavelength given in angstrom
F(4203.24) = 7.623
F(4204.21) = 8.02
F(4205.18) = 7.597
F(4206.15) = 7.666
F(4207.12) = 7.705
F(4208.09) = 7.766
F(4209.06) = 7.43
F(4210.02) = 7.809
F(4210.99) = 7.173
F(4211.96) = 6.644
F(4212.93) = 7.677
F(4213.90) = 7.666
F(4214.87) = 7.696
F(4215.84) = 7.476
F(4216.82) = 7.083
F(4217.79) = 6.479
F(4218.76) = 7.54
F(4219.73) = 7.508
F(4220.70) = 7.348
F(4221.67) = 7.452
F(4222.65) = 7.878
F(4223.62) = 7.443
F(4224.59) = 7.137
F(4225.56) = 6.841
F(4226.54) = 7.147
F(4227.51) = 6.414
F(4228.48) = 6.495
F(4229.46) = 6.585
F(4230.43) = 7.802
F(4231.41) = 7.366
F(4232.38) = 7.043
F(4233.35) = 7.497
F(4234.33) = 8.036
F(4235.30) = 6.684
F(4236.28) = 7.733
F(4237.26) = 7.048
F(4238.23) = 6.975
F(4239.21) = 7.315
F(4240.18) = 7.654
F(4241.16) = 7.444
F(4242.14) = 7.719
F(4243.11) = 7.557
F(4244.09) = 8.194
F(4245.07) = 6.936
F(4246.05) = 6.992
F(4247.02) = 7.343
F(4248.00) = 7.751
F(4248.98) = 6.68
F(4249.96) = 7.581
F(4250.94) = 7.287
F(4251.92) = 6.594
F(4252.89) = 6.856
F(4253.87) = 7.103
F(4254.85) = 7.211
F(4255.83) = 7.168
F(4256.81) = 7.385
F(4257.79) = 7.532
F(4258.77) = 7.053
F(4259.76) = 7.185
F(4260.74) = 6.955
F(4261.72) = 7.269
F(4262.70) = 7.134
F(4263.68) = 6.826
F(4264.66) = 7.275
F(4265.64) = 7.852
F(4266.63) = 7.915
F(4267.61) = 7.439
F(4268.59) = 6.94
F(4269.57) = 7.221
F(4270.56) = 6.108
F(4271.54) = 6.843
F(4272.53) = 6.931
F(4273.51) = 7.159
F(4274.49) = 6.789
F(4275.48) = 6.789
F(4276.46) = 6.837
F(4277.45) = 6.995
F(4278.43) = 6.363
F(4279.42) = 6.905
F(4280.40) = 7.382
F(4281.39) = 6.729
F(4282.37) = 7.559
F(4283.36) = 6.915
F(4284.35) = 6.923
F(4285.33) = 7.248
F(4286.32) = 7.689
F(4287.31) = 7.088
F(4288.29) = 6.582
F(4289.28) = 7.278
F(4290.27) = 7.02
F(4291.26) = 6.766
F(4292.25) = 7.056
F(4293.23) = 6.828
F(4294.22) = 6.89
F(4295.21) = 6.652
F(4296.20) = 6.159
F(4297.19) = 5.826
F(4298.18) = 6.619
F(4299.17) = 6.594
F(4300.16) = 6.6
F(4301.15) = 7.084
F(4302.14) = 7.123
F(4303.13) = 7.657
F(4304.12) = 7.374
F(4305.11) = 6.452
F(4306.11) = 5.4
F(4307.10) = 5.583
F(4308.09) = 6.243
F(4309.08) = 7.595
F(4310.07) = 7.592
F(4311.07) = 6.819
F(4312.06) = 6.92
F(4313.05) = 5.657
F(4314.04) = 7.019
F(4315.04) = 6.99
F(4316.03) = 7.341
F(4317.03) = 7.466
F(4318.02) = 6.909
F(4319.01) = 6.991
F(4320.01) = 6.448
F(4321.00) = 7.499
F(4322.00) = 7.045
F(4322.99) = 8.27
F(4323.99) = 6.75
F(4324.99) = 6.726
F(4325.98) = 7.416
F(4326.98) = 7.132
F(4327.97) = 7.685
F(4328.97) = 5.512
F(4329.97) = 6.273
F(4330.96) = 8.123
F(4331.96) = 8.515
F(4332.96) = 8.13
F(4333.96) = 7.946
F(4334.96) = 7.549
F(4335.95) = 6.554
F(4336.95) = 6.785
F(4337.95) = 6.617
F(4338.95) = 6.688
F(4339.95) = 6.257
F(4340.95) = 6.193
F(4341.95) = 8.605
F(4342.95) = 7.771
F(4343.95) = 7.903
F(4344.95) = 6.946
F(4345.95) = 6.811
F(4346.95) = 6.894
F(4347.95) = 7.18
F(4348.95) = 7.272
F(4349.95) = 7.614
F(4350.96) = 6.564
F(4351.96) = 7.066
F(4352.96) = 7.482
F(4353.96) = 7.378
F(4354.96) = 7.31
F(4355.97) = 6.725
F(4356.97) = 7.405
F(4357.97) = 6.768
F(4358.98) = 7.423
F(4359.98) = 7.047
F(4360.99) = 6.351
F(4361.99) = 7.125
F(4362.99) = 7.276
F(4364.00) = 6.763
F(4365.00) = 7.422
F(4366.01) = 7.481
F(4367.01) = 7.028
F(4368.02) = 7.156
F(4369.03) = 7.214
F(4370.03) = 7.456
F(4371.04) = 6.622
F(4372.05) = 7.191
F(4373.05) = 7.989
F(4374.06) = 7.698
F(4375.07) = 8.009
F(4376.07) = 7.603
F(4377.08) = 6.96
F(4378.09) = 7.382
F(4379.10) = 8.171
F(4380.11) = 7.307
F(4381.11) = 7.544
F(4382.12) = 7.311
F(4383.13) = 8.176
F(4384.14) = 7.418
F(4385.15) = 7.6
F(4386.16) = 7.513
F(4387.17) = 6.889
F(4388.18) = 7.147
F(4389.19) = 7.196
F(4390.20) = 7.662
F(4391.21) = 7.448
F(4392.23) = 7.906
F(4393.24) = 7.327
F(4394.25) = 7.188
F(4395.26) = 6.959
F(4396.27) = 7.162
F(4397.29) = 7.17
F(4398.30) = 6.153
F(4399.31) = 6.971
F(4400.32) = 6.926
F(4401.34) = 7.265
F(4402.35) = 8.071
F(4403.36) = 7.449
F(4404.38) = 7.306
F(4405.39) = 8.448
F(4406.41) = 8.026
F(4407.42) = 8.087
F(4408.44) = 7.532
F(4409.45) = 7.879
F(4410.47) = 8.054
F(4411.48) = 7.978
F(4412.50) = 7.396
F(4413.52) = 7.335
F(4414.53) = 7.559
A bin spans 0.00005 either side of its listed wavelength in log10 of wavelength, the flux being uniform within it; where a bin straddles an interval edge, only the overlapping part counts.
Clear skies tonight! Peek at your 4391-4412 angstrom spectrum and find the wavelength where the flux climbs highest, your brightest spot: 4405.39 angstrom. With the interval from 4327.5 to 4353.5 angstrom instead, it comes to 4341.95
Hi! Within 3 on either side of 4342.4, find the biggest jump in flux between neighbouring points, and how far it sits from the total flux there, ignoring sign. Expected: 41.3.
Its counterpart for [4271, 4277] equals 41.0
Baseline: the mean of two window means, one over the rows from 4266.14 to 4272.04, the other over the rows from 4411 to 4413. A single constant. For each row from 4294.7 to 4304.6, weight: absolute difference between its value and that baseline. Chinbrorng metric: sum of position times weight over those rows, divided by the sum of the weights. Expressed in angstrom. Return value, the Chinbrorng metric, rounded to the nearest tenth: 4298.1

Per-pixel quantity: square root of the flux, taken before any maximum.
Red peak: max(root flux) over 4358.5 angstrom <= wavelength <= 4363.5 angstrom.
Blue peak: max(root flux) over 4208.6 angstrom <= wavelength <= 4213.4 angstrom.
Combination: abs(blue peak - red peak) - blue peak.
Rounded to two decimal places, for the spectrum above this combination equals -2.72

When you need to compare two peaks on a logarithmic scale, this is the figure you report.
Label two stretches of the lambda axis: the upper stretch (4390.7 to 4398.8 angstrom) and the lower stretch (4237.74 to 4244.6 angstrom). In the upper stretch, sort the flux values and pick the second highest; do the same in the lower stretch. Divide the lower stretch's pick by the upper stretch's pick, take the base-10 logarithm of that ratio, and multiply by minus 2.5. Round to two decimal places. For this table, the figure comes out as -0.04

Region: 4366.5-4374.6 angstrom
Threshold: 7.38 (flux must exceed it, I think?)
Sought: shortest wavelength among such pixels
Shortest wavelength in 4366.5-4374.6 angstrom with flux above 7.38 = 4370.03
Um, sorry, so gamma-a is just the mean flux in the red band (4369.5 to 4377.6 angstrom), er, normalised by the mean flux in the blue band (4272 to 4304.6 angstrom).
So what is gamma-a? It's 1.08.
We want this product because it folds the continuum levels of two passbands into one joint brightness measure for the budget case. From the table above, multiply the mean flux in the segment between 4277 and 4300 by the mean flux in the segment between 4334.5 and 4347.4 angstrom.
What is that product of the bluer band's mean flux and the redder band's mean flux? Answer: 48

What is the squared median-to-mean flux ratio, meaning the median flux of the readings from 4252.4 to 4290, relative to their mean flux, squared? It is 1.00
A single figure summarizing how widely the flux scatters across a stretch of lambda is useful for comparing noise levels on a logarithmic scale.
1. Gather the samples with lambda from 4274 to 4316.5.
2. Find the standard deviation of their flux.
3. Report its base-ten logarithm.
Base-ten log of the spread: -0.27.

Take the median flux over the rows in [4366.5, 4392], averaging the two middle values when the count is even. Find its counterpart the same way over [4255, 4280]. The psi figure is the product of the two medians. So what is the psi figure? 52.3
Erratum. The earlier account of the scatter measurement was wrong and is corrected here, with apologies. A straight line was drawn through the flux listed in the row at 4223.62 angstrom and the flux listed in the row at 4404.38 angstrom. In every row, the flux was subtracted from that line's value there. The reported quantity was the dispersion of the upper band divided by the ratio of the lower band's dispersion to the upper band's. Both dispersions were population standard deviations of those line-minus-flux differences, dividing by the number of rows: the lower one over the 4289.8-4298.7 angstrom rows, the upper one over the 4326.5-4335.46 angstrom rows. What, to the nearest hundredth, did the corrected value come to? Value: 2.21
